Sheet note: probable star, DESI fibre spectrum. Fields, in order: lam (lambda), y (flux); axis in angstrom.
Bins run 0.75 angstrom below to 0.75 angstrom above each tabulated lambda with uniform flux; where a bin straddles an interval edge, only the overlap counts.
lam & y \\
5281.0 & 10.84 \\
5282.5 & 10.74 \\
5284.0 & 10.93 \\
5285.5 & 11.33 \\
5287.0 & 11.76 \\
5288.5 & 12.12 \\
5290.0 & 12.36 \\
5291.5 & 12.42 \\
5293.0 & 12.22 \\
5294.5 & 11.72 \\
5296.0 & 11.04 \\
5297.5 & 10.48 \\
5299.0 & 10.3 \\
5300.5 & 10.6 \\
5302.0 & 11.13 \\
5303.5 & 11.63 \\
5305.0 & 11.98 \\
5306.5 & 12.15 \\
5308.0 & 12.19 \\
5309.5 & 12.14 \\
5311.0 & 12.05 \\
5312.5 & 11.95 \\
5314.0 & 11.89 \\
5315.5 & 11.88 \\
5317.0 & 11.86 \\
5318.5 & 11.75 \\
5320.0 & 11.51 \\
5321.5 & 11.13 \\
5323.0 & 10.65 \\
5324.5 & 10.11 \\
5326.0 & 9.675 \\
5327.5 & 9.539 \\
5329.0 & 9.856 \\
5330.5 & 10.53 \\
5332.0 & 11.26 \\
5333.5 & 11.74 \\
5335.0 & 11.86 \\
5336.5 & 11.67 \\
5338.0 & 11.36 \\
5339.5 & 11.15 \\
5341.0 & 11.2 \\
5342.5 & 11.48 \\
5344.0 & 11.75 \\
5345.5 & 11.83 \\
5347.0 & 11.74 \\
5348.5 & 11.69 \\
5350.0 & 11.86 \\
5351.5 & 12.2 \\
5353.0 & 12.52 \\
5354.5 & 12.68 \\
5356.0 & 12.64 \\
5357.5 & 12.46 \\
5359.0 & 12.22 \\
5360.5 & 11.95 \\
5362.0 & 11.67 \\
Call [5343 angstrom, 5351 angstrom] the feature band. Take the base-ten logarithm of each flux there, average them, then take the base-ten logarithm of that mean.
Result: 0.030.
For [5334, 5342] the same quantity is 0.025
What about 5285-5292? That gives 0.033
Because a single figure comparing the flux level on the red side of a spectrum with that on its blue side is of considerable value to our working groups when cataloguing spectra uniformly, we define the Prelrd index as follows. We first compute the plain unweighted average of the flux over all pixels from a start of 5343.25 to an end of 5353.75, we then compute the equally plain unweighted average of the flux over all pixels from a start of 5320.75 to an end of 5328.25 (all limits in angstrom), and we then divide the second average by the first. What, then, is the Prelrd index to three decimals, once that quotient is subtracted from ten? 9.144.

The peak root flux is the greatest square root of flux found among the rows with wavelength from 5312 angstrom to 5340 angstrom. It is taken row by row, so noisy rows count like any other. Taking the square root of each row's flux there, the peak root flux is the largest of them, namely 3.46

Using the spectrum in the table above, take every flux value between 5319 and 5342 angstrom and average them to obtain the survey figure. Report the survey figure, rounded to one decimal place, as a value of 10.9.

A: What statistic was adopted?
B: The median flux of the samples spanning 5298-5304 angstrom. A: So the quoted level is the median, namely 10.9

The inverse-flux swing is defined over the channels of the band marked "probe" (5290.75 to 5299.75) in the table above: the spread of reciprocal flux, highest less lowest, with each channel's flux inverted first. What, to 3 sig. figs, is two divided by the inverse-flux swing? 121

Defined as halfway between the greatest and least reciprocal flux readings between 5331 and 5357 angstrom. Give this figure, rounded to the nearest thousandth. 0.084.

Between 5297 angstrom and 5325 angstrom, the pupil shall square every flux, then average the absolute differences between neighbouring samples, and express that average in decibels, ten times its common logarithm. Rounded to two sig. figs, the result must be 7.1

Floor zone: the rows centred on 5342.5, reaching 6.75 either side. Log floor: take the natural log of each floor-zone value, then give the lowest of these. 2.41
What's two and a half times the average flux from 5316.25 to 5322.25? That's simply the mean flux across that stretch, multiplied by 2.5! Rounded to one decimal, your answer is 28.9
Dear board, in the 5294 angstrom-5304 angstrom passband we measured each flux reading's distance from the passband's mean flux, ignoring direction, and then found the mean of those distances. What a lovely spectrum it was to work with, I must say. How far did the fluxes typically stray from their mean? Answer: 0.45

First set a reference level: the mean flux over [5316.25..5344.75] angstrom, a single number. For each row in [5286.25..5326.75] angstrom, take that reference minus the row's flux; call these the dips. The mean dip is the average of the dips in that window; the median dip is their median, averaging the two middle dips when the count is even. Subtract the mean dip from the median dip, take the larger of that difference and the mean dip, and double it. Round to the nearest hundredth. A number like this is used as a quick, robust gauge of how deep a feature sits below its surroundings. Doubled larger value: -0.51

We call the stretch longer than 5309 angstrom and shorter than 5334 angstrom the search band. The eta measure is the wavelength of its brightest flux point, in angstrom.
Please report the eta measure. 5309.5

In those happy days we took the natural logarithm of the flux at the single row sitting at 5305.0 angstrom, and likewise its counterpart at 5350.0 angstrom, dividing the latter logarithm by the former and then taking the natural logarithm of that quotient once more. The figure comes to 0.00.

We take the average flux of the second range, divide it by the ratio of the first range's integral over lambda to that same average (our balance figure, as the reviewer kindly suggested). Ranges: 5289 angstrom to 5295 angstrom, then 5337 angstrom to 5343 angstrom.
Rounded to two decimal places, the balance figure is 1.75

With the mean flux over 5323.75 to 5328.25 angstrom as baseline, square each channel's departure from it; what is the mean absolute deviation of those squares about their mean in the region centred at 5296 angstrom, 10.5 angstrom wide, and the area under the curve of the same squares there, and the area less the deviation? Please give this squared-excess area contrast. 27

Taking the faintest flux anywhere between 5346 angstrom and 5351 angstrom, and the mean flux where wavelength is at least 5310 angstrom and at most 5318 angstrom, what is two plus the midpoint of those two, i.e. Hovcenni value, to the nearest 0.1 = 13.8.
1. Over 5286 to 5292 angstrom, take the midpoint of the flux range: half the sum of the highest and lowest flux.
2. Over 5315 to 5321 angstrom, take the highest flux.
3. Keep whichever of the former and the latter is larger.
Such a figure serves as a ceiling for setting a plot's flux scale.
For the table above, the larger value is 12.1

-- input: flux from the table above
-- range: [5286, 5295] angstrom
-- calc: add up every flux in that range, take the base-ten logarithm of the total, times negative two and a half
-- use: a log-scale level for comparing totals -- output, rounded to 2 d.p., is -4.65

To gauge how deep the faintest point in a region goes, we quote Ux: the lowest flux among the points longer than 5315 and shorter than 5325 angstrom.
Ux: 10.11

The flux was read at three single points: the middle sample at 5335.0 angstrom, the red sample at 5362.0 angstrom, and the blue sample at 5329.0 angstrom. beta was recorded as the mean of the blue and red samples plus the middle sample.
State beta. 22.6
